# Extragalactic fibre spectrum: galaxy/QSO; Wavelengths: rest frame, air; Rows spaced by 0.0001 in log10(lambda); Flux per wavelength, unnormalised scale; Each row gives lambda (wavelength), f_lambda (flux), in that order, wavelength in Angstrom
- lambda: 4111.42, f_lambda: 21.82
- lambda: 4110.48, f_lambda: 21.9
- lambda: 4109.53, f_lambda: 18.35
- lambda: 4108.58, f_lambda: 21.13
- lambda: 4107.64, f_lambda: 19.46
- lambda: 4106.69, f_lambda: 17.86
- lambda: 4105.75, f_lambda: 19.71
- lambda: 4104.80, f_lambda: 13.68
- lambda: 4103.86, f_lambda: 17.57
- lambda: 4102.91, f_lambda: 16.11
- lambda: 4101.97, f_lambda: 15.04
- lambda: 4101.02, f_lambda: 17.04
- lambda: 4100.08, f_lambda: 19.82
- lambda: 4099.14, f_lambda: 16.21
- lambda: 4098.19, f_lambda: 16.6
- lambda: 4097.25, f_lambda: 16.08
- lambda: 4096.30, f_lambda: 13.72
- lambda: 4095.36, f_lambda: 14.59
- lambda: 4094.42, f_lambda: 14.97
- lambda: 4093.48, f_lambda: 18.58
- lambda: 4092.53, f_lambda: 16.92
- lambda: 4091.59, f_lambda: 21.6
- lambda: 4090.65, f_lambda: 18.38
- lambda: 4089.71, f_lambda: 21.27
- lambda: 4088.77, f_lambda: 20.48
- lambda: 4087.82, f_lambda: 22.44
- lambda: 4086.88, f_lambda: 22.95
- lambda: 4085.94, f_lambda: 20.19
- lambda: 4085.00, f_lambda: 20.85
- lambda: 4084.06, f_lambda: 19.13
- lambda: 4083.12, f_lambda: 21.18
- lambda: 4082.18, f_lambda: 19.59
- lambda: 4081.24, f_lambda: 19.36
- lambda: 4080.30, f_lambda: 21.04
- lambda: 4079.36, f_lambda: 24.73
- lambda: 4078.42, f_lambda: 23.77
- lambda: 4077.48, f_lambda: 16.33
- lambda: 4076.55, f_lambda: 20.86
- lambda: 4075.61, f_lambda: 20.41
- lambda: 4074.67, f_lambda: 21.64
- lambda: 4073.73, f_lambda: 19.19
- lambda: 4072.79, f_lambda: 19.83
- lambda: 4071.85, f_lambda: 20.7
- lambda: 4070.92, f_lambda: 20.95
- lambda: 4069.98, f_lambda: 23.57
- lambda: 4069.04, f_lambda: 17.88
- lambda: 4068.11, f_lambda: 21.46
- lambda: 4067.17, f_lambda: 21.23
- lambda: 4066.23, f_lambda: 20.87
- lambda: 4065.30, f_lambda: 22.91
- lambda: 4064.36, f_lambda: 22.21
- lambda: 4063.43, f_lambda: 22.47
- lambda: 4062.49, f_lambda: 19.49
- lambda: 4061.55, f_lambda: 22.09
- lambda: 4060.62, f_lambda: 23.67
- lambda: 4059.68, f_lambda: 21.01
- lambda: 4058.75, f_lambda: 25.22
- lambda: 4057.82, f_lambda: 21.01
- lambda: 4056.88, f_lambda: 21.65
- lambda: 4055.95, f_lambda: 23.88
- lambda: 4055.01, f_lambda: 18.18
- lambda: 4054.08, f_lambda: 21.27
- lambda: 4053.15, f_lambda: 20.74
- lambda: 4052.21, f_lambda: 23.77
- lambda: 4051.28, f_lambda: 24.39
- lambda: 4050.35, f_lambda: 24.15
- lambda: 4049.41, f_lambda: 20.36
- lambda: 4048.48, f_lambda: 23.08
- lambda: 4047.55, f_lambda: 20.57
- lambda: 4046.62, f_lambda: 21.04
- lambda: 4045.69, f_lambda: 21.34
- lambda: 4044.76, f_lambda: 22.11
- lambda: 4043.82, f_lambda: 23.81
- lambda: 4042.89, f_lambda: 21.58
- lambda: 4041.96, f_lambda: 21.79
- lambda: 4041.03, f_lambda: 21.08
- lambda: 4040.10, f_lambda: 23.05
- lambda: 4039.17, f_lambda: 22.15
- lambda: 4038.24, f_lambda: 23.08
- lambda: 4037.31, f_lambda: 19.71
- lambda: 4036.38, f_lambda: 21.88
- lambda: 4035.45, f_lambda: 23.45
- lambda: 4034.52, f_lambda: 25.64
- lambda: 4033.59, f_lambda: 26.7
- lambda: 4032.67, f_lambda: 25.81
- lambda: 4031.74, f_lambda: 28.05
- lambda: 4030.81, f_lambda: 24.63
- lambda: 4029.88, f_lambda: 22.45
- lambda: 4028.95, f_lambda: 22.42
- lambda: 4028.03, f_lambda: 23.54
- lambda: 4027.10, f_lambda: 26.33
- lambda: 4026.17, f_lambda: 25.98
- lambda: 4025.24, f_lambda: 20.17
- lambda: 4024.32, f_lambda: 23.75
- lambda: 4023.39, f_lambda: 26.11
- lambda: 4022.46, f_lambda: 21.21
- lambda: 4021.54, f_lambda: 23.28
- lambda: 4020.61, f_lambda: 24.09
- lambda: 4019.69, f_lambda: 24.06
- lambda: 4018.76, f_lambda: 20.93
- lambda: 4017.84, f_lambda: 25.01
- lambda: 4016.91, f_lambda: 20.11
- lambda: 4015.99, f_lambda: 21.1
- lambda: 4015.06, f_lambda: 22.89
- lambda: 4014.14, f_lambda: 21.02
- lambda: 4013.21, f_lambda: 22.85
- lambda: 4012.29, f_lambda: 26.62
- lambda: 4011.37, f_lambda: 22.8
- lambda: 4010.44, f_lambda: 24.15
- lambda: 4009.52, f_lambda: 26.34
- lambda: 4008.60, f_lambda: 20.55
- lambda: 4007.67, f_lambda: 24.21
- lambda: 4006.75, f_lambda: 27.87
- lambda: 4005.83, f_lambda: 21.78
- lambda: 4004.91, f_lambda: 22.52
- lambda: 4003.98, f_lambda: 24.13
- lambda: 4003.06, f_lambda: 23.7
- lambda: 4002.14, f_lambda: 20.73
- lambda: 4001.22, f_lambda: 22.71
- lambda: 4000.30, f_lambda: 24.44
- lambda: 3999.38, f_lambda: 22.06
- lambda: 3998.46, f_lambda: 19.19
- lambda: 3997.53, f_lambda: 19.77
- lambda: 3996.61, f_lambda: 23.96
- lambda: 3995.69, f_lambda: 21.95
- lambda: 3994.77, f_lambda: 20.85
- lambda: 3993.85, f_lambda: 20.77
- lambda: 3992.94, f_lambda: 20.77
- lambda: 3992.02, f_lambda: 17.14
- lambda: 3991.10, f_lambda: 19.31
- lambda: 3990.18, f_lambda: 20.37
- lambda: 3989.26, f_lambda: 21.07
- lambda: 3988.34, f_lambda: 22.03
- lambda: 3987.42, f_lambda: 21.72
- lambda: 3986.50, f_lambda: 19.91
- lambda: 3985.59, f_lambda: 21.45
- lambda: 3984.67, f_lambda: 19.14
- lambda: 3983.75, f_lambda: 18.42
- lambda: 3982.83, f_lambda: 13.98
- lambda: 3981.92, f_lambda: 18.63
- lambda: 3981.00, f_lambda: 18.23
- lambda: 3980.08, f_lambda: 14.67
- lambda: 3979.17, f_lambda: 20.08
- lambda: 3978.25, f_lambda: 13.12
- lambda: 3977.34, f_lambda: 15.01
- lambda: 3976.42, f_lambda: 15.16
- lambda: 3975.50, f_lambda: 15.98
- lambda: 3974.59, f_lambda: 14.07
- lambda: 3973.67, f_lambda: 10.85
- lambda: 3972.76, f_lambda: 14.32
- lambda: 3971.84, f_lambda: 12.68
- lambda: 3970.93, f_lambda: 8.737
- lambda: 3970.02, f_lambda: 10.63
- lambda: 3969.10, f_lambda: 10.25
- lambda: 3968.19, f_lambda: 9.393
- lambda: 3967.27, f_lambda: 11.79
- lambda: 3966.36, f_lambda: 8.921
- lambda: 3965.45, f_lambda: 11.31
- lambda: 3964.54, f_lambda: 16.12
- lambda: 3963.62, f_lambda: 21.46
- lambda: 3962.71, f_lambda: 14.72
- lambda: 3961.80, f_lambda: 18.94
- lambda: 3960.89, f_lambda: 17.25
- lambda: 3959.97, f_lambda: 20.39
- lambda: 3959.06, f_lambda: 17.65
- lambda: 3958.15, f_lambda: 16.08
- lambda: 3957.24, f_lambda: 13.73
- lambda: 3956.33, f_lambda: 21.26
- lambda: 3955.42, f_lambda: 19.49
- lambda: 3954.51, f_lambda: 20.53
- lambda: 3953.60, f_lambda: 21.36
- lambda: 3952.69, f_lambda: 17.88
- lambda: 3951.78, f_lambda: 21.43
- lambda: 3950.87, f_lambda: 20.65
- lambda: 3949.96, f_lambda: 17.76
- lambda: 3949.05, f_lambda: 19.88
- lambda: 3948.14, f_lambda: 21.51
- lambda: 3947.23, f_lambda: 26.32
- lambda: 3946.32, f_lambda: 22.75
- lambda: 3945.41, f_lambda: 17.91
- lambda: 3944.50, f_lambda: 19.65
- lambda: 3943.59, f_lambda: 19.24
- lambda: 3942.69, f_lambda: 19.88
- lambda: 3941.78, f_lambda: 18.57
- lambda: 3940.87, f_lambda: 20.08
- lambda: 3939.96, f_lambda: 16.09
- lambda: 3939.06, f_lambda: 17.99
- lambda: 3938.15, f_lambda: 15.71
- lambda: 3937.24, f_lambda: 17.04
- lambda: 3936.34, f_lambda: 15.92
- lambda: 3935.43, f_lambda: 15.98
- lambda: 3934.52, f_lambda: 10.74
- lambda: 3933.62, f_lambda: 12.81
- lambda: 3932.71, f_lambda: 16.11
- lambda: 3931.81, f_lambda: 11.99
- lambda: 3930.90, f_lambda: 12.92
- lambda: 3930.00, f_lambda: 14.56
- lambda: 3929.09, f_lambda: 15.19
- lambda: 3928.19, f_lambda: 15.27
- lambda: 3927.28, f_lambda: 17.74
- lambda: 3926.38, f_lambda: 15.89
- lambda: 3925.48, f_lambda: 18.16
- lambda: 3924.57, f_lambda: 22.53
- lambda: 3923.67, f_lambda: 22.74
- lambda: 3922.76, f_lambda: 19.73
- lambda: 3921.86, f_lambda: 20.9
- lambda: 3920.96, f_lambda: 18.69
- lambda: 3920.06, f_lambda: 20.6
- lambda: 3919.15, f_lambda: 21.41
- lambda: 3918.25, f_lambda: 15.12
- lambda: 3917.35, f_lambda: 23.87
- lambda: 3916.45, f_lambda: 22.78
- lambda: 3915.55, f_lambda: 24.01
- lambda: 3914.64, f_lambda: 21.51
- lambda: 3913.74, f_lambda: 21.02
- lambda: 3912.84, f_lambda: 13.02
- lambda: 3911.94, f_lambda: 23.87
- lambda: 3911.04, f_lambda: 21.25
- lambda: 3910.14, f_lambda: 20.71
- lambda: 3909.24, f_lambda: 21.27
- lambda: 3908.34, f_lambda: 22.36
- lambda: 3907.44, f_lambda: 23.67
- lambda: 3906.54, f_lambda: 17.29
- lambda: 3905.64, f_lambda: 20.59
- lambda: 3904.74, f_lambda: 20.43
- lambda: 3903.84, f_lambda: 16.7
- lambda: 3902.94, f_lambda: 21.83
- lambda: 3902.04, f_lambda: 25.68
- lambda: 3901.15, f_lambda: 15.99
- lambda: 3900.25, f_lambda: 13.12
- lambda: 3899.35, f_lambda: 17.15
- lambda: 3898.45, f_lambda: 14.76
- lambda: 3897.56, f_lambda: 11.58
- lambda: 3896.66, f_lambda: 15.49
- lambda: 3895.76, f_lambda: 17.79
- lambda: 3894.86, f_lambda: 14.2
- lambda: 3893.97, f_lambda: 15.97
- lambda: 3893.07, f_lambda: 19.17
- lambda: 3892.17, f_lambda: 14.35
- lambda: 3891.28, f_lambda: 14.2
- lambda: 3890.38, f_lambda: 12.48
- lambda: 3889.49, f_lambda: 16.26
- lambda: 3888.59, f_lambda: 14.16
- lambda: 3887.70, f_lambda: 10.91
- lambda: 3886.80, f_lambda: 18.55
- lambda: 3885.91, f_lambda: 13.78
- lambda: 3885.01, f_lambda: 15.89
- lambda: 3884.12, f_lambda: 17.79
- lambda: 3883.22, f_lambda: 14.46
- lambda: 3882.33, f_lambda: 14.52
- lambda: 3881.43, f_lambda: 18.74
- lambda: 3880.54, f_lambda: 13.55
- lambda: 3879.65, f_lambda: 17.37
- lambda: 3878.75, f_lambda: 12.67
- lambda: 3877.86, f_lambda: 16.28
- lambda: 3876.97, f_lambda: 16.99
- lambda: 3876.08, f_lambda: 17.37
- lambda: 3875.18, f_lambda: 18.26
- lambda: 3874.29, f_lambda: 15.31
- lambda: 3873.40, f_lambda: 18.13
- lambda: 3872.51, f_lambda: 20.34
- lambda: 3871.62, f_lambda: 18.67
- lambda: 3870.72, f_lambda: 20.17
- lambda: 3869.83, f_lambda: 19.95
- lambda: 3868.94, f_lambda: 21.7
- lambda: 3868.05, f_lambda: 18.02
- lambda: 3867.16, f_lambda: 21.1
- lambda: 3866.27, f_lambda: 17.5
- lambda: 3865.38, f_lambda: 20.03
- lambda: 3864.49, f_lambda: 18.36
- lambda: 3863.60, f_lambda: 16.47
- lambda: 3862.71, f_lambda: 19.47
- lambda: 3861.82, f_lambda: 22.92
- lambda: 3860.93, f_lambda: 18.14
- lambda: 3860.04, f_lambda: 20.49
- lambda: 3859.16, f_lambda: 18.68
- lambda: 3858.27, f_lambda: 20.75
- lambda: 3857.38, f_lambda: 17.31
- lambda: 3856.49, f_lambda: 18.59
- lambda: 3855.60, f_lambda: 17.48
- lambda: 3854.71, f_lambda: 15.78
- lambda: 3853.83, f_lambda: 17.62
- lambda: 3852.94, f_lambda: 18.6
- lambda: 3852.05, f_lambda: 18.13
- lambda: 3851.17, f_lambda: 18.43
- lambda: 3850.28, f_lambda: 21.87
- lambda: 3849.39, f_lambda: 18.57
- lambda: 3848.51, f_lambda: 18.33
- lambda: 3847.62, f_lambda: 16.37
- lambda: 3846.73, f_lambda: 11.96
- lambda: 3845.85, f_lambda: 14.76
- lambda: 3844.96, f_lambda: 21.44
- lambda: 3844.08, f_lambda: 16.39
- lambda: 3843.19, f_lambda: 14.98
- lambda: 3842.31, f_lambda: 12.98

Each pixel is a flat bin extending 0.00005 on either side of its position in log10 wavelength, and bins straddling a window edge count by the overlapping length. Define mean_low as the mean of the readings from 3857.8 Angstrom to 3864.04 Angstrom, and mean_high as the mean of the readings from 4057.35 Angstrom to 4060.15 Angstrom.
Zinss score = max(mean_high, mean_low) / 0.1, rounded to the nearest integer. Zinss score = 224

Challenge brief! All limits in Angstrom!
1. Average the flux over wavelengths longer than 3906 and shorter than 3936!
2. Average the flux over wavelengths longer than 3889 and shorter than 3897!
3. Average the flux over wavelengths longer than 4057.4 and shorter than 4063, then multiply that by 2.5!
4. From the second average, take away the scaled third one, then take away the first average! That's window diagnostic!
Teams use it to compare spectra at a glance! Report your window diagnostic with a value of -58.3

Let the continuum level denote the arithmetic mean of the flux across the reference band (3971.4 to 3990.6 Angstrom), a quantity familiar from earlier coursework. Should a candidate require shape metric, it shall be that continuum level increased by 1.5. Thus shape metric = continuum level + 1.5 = 18.7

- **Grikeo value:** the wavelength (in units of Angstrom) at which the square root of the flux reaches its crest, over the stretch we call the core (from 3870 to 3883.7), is 3872.51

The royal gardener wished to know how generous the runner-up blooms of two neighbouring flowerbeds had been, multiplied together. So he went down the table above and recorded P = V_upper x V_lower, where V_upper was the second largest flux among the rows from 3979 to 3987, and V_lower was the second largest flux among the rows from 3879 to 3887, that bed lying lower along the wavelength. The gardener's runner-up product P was 372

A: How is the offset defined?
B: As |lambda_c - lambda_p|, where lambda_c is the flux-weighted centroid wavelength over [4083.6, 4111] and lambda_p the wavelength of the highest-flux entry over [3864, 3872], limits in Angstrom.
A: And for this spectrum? 228.0 Angstrom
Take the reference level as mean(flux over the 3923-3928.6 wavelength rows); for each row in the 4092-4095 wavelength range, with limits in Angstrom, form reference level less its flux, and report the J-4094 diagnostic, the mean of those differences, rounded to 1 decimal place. 1.9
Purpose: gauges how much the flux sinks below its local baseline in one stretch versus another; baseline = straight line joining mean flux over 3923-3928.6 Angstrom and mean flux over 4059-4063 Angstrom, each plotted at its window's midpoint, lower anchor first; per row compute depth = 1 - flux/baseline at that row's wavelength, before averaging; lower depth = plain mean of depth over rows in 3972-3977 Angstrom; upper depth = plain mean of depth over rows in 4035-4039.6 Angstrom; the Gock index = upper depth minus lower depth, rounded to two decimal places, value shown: -0.33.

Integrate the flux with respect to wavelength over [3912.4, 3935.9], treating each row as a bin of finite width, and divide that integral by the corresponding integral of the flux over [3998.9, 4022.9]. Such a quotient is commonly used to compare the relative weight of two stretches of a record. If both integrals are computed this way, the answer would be 0.76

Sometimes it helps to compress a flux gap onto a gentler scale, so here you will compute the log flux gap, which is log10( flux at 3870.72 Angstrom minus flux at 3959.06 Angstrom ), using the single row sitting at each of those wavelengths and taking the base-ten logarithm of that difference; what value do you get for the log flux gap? 0.4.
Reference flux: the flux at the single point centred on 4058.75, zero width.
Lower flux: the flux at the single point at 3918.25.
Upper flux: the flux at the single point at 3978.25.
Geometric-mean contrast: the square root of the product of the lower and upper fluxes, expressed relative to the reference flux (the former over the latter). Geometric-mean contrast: 0.56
